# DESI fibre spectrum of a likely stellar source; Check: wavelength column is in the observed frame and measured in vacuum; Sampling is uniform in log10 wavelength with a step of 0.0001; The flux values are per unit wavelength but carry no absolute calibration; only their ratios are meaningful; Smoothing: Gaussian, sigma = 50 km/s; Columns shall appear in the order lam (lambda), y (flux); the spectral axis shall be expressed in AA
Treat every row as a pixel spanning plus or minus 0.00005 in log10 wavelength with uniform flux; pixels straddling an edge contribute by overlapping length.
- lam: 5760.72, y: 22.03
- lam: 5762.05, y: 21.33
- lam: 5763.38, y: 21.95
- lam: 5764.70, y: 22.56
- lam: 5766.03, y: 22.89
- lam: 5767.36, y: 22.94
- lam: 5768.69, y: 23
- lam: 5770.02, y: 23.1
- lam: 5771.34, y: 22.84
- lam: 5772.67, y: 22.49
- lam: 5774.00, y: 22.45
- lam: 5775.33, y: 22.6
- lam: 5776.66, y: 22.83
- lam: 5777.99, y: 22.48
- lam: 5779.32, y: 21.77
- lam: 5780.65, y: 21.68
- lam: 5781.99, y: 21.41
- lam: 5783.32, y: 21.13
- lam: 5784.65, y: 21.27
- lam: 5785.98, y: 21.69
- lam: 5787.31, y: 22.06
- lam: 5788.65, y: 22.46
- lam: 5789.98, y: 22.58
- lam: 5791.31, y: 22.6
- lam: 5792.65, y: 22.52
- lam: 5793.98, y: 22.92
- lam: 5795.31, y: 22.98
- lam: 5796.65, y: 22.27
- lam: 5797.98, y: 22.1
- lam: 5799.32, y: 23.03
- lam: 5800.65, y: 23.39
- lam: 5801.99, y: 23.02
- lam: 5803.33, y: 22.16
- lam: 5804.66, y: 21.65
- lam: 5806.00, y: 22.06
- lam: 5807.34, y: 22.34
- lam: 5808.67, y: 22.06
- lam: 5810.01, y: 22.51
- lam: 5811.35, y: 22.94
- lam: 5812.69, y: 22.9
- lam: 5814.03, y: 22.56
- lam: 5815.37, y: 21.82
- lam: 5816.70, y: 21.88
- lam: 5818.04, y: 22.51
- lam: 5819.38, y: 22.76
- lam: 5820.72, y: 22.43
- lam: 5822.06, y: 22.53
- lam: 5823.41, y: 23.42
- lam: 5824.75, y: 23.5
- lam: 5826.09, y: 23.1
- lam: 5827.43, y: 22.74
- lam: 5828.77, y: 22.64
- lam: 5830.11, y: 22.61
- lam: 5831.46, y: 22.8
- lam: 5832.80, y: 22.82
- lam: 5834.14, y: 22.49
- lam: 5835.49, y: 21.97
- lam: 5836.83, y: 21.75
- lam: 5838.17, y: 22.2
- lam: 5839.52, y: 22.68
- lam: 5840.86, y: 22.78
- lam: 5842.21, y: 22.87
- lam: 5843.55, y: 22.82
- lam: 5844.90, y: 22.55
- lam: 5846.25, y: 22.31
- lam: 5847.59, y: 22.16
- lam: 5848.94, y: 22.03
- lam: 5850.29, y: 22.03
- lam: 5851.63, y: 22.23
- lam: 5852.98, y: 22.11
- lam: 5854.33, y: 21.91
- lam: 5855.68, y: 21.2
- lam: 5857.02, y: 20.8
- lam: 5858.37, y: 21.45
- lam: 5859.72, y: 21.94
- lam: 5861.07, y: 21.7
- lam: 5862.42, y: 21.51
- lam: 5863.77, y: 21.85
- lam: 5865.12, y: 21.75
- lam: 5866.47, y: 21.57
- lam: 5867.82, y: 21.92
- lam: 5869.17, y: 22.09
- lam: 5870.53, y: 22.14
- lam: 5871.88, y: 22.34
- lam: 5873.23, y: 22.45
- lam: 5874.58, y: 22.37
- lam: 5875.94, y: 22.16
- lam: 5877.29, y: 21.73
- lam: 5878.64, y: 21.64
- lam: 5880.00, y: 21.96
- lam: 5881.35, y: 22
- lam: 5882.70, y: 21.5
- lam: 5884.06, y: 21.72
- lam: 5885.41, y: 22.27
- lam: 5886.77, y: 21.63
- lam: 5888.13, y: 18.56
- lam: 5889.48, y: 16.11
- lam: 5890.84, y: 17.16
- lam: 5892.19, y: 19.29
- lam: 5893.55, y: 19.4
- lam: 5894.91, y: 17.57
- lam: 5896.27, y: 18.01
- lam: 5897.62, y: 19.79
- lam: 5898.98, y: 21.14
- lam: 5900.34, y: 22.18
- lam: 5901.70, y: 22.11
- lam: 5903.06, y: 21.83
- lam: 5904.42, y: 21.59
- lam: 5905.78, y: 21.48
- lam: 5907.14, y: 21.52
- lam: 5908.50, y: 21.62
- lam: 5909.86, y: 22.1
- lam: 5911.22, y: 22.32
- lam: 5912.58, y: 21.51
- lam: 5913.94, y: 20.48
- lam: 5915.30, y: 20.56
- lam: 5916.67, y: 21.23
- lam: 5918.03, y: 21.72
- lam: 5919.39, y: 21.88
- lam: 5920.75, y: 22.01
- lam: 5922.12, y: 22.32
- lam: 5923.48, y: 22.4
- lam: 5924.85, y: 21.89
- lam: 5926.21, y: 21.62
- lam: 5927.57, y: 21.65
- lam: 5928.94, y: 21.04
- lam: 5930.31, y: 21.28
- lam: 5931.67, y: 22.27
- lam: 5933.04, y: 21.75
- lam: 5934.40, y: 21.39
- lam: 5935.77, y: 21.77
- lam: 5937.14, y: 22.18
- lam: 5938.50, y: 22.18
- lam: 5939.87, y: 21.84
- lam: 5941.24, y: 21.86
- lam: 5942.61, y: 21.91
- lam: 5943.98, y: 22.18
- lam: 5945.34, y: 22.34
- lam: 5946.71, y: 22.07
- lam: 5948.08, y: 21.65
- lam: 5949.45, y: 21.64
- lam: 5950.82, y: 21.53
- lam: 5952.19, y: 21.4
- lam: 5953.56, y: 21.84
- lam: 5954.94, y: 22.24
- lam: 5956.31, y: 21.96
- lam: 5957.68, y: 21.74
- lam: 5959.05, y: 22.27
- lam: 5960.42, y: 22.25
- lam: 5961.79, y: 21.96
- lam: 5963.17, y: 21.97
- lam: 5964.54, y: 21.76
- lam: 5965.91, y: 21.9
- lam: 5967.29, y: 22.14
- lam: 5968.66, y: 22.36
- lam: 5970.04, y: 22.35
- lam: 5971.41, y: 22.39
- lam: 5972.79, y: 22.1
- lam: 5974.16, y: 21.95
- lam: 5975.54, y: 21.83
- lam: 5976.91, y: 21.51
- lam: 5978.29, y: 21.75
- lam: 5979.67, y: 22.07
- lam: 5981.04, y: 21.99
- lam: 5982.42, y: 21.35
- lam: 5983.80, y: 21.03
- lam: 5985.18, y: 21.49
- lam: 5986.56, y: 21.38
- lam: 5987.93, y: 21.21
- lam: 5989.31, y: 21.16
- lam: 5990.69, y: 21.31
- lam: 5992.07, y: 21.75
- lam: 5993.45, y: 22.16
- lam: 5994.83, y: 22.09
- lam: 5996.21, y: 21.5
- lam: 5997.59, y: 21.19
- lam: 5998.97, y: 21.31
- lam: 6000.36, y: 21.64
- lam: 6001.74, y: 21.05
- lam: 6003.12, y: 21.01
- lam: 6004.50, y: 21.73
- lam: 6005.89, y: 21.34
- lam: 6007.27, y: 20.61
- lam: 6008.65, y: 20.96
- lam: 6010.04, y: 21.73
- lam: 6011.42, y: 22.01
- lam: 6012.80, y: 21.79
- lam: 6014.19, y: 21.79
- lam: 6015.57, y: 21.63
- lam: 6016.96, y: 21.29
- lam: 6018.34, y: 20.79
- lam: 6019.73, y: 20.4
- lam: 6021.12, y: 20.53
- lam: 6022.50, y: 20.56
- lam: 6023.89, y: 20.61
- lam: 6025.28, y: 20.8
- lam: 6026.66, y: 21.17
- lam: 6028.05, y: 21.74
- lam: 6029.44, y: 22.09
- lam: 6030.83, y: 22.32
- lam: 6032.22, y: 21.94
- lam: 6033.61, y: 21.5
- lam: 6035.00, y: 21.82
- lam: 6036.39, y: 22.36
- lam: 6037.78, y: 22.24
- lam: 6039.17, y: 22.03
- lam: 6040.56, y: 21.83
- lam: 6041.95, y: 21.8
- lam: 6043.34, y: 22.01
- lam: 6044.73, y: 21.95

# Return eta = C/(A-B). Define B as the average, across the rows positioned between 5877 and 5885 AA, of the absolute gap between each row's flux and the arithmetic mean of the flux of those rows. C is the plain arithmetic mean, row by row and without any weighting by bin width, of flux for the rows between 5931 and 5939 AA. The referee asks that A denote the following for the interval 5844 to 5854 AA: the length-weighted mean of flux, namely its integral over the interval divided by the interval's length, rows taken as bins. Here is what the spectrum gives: 0.99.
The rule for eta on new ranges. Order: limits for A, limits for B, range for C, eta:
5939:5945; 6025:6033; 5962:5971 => 1.03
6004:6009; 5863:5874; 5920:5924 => 1.06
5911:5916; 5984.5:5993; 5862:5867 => 1.03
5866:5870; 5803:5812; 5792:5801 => 1.06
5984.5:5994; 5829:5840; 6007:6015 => 1.02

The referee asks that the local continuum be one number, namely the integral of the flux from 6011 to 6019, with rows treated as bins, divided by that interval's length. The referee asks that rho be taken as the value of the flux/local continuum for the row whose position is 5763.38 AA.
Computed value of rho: 1.02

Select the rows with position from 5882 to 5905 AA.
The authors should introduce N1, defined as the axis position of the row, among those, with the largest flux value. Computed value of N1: 5885.41 AA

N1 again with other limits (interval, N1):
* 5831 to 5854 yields 5842.21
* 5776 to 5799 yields 5795.31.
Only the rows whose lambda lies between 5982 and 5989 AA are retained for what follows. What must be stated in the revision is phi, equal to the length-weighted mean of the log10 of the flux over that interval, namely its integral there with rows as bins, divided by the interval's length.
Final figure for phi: 1.33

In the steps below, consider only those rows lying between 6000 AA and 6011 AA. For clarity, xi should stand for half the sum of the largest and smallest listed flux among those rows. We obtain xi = 21.2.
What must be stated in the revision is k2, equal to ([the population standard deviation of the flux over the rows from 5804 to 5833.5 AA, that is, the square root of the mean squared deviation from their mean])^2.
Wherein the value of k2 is 0.22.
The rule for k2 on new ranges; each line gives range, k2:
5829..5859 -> 0.29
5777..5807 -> 0.37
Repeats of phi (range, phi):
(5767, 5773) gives 1.36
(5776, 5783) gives 1.34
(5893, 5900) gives 1.28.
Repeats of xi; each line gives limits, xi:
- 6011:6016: 21.8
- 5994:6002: 21.6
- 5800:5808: 22.5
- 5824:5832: 23.1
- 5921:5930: 21.7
